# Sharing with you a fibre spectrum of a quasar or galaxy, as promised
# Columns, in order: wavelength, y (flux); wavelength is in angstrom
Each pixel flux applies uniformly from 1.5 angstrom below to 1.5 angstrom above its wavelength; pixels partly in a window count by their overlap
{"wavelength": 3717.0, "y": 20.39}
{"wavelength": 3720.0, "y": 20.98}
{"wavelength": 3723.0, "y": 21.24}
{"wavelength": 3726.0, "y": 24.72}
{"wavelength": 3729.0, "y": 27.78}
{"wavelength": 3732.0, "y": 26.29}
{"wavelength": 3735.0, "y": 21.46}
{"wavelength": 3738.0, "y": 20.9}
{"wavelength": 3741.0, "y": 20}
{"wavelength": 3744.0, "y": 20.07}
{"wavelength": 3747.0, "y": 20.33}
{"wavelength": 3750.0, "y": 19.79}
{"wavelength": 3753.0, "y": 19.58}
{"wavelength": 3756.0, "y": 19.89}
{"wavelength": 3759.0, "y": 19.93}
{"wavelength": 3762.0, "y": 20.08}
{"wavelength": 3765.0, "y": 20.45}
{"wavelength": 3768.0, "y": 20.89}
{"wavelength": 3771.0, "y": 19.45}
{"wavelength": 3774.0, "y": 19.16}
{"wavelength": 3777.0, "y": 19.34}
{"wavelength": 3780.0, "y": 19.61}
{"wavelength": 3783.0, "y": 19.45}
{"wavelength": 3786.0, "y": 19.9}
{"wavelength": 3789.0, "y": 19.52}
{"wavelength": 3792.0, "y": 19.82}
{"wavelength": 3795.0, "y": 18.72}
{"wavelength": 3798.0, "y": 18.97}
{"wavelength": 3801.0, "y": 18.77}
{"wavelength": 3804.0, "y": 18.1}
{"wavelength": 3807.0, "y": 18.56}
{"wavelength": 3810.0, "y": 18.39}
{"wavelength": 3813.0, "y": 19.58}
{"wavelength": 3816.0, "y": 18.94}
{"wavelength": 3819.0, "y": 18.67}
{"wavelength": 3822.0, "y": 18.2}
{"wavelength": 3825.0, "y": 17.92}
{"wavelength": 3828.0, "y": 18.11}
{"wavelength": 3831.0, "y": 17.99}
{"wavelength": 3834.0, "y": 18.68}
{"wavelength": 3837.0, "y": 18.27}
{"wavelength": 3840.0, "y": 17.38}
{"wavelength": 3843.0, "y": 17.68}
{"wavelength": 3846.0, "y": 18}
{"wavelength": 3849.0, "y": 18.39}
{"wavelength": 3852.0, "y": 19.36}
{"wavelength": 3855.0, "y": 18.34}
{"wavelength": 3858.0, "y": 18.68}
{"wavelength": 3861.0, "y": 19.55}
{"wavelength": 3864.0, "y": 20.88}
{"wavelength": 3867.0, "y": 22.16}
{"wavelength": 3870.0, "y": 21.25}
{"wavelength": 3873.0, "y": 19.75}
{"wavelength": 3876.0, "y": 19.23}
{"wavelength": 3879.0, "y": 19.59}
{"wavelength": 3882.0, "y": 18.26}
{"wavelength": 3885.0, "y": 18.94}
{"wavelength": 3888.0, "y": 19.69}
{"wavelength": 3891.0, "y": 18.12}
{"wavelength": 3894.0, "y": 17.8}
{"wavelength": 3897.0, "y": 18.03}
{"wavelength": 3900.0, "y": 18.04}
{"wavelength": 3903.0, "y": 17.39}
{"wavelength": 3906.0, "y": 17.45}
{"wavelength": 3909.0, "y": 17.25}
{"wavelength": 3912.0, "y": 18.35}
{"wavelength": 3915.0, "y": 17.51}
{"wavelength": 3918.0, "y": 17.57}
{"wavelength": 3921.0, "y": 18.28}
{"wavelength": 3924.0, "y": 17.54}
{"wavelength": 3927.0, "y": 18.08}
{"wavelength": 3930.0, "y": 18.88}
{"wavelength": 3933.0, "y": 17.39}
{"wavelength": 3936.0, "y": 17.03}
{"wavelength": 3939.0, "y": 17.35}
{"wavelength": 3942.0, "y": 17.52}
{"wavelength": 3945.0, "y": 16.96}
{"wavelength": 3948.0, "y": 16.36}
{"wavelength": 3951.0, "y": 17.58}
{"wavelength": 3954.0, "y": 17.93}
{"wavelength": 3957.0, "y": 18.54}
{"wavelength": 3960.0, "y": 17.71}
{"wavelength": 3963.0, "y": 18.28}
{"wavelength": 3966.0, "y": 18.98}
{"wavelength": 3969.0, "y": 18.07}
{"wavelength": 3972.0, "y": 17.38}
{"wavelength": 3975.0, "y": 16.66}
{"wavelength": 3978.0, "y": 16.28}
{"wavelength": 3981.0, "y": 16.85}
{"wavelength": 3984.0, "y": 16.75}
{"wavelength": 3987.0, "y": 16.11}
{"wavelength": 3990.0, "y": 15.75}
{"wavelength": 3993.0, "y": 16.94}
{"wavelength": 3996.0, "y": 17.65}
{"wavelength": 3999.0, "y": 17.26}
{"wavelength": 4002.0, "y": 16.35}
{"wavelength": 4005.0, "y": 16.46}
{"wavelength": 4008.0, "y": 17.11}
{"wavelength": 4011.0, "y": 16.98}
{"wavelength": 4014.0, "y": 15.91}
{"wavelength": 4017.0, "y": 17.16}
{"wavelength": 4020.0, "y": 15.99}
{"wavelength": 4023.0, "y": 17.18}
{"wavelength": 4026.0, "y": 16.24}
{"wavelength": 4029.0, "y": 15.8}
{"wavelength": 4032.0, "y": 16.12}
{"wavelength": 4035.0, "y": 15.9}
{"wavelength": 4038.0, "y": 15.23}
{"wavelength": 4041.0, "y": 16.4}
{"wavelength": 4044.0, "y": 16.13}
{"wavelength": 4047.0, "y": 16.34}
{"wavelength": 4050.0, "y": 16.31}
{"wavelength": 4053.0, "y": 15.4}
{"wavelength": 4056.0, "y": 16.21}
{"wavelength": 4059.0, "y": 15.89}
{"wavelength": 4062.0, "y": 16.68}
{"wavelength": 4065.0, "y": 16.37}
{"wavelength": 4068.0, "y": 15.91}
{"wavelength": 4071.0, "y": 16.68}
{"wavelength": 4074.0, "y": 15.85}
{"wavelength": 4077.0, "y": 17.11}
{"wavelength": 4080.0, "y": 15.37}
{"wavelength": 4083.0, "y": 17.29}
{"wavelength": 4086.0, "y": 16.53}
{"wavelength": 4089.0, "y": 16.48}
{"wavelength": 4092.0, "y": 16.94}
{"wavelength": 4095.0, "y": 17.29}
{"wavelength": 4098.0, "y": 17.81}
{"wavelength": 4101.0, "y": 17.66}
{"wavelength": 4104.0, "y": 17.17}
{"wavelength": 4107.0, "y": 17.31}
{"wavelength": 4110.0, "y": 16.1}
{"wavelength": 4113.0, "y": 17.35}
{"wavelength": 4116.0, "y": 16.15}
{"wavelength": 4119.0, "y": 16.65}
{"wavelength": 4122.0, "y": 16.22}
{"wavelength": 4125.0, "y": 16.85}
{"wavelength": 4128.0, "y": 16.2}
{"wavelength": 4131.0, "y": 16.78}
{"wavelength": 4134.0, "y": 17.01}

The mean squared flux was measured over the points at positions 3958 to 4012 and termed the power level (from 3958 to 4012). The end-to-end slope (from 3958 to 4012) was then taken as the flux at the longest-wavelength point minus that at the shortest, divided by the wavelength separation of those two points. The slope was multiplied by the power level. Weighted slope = -4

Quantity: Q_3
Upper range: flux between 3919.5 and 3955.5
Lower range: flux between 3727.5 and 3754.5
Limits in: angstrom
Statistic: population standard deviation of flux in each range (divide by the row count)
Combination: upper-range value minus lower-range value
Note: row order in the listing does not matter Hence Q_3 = -2.2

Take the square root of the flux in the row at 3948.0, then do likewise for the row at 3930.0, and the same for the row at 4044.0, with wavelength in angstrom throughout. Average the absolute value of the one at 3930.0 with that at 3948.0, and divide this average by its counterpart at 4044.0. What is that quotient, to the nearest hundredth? 1.04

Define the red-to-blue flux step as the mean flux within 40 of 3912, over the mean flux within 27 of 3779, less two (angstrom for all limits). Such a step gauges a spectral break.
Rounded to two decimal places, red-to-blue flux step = -1.08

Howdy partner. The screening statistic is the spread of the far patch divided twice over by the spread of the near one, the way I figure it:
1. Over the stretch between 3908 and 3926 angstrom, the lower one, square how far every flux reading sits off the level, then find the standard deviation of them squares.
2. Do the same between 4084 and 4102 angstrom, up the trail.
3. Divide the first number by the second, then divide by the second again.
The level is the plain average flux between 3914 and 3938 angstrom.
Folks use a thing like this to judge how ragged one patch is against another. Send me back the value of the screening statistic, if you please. 0.2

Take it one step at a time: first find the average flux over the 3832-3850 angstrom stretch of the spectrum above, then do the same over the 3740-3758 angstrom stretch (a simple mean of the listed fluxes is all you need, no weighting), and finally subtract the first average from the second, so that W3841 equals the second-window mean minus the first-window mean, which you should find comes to 1.9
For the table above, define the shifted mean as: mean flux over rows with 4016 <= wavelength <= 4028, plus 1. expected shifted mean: 17.6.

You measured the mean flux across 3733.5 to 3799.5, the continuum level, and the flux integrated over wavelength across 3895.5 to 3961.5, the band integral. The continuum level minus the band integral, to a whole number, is -1146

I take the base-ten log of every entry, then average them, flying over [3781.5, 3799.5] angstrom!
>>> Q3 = 1.29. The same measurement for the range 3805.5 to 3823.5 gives 1.27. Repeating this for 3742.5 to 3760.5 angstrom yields 1.30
